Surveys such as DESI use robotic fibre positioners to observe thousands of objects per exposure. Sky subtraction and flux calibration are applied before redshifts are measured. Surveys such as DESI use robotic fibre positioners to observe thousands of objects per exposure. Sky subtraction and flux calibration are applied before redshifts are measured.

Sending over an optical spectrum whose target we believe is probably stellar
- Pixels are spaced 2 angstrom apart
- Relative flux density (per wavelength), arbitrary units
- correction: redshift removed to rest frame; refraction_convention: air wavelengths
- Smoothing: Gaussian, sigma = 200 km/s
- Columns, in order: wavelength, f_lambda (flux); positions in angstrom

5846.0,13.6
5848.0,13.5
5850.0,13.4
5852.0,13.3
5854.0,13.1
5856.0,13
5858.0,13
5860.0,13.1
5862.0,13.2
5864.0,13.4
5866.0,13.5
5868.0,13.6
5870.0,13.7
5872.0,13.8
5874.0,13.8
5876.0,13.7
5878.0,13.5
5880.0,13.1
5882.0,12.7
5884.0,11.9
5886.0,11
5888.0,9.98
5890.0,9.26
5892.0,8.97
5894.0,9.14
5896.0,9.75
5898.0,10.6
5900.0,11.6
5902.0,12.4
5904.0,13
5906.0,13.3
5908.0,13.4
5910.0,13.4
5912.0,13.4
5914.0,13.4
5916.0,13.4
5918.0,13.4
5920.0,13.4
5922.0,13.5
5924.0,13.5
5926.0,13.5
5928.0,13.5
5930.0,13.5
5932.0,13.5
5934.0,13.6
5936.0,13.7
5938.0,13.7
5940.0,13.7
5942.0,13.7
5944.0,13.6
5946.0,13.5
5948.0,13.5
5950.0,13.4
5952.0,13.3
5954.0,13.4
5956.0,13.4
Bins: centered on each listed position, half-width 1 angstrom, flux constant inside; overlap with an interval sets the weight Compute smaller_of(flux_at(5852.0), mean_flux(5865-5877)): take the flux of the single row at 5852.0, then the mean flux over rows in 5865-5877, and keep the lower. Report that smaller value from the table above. 13.3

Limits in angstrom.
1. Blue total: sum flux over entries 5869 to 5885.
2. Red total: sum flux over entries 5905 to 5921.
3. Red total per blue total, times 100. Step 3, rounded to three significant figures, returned 101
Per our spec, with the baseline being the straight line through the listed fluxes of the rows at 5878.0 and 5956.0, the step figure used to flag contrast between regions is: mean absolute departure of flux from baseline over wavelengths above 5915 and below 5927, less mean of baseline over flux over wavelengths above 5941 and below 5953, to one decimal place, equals -0.9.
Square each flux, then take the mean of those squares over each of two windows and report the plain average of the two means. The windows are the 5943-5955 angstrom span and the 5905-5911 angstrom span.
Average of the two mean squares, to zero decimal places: 180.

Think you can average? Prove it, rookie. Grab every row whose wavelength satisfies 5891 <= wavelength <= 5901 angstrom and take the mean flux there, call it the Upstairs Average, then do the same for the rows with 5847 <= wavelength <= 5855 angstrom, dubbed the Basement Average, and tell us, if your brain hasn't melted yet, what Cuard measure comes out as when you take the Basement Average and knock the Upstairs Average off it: 3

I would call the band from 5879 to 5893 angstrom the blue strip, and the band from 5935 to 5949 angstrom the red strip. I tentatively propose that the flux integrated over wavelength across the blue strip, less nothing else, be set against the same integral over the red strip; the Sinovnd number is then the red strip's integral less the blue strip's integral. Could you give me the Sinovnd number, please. 37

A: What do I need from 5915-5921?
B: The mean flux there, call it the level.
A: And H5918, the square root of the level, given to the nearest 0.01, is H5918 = 3.66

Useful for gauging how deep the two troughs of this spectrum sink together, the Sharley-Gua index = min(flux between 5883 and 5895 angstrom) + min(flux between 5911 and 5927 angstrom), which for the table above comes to 22.4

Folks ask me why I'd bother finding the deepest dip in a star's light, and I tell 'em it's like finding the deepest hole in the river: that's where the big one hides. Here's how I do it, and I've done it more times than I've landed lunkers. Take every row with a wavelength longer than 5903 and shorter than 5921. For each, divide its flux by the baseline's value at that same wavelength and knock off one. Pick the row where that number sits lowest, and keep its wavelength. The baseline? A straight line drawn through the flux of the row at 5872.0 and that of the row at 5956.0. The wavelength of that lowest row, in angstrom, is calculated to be 5904.0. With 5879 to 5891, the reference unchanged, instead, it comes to 5890.0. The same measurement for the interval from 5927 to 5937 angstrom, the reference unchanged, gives 5928.0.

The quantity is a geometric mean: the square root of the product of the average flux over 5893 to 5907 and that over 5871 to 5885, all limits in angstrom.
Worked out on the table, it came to 12.3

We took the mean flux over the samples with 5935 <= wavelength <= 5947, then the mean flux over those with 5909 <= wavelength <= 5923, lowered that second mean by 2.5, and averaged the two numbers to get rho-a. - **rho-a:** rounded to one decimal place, 12.3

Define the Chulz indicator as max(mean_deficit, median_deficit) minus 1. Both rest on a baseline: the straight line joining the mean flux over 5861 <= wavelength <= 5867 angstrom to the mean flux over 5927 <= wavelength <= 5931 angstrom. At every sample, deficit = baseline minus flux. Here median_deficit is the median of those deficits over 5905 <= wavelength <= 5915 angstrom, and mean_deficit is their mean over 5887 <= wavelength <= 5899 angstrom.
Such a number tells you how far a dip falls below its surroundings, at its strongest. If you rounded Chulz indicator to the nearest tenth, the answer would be 2.8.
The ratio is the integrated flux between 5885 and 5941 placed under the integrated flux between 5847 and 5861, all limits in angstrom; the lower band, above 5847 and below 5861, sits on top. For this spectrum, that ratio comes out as 0.27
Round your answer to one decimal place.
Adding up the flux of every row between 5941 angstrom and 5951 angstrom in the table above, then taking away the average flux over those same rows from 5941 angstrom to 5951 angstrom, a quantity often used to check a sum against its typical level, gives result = 54.2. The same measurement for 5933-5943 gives 54.7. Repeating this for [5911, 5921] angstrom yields 53.6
